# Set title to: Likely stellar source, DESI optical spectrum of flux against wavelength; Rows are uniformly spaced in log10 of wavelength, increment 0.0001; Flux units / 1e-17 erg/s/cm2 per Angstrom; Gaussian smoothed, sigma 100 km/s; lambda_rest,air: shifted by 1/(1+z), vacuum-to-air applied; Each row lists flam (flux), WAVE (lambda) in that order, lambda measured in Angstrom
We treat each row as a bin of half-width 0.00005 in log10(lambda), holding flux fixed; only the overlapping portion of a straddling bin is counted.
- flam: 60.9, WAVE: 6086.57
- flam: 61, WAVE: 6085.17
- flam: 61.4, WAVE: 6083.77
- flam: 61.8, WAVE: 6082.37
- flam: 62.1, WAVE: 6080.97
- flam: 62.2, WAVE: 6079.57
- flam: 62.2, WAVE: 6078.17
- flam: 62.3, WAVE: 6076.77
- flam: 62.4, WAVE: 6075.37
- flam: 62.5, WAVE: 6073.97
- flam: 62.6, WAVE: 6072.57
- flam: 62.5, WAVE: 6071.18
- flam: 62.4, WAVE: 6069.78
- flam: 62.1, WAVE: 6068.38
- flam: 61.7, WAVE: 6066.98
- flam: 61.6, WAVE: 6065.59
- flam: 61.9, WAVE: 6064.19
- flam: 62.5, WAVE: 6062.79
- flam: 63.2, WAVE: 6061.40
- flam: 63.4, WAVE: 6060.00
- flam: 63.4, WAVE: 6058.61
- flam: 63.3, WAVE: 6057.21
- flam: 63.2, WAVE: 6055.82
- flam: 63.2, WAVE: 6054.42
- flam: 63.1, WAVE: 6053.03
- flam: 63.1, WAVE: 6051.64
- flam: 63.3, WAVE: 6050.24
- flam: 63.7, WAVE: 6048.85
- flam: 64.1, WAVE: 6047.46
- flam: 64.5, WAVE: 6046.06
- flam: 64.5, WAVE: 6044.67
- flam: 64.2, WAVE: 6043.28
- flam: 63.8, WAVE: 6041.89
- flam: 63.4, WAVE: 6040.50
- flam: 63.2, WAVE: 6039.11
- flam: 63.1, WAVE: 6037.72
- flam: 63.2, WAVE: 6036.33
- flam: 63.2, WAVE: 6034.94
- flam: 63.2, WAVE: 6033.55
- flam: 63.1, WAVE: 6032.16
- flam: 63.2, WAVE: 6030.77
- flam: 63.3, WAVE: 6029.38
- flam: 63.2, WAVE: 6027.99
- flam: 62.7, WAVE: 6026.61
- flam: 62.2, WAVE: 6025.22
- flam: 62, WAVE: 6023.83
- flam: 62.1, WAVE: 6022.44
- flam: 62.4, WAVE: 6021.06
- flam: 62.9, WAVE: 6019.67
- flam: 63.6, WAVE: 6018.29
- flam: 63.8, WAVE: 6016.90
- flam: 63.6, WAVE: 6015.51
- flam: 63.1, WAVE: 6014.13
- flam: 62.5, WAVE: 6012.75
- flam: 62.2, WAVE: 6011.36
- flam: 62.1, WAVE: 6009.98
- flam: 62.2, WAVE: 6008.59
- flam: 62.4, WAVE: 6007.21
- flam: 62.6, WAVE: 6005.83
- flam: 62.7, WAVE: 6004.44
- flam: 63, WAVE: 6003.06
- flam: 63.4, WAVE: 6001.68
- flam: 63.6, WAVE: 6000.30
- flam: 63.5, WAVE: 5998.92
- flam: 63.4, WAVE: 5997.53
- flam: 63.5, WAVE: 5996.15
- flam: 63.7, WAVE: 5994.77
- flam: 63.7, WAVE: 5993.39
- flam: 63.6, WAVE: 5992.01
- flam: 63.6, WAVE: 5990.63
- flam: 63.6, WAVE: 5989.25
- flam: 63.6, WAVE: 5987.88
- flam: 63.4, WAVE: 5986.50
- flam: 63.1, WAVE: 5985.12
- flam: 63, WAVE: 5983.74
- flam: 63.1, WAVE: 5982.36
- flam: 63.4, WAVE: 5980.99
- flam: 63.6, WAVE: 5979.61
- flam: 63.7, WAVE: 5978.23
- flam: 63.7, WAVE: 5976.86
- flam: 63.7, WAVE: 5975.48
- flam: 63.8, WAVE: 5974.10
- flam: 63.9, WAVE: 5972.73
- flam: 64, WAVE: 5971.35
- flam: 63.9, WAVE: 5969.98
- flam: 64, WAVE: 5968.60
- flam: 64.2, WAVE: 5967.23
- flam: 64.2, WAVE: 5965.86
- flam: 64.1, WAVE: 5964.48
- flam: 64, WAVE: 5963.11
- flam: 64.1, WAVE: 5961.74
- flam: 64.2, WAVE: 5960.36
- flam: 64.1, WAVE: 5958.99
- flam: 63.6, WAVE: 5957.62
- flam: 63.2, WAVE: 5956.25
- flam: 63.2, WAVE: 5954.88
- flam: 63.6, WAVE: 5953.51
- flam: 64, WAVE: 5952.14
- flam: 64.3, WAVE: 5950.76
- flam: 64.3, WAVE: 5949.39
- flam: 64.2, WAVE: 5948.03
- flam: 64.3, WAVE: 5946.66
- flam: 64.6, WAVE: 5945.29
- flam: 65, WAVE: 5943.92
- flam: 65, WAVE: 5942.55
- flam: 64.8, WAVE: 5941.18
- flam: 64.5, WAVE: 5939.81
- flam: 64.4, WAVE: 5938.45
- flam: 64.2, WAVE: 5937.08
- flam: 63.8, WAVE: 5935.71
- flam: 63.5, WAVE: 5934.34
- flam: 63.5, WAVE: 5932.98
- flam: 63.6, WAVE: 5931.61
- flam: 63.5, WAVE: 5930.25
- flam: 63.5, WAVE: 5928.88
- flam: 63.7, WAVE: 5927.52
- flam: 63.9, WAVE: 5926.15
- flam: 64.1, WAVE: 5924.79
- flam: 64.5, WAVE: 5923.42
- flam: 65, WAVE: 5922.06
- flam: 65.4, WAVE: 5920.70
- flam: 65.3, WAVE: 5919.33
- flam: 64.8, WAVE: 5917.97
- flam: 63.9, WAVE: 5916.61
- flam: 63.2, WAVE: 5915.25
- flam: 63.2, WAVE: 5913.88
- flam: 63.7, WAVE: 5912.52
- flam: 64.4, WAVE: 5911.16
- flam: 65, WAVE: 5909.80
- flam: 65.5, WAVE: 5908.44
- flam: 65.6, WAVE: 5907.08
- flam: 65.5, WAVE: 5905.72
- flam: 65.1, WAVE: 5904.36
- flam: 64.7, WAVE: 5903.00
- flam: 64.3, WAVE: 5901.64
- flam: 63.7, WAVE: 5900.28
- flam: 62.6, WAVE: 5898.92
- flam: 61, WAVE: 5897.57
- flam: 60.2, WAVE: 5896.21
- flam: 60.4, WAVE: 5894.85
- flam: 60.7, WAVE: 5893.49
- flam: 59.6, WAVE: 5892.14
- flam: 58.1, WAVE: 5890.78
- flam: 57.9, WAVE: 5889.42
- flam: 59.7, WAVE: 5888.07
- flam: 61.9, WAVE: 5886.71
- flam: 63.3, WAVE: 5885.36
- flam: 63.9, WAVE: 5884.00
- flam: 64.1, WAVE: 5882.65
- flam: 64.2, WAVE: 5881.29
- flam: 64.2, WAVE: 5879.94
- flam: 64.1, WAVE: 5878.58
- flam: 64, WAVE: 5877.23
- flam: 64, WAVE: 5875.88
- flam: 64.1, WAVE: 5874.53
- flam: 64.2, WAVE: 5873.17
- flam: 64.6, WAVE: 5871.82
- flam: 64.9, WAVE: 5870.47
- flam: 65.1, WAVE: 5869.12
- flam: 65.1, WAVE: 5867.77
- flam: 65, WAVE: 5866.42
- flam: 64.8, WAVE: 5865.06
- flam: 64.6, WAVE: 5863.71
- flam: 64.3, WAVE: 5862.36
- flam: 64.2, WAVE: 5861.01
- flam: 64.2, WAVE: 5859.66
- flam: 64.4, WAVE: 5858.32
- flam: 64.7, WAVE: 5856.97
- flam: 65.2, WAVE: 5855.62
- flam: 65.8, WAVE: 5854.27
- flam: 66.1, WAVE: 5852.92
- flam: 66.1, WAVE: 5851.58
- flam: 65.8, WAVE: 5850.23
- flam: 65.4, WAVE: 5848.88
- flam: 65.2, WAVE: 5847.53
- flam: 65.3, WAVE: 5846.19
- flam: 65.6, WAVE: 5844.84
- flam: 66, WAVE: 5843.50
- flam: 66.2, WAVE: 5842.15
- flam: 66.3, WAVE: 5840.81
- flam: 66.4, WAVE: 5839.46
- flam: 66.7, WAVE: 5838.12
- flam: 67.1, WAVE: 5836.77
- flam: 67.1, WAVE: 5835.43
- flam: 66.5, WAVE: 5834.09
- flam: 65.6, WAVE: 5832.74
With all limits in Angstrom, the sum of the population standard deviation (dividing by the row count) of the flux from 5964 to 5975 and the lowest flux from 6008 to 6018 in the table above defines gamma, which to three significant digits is 62.2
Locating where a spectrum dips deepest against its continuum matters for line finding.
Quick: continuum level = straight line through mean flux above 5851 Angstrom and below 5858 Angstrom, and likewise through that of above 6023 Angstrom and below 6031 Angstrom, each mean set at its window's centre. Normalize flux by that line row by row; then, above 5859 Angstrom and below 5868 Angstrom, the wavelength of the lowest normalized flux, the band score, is 5859.66 Angstrom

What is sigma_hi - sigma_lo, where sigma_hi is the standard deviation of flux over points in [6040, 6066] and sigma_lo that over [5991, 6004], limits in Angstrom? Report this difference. 0.5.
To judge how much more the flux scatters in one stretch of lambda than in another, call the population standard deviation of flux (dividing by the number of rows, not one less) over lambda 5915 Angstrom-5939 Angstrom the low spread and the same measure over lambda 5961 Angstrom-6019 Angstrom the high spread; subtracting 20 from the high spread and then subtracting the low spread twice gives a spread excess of -20.7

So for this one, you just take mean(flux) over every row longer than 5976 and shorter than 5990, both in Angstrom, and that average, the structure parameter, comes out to 63.4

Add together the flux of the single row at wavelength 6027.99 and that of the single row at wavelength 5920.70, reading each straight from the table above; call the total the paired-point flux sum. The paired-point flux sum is 128.6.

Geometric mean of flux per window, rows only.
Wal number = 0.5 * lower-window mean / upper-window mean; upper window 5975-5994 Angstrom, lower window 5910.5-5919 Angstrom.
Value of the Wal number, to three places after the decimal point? 0.503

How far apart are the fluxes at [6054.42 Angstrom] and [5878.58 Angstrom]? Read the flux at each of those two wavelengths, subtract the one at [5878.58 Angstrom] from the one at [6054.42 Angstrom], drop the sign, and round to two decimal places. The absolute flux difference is 0.90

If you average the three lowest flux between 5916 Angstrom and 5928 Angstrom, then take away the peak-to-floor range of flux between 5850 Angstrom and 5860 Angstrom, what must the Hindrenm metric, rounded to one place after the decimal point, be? 61.9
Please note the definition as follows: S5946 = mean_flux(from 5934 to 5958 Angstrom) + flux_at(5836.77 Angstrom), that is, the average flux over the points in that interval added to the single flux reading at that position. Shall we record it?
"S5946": 131.2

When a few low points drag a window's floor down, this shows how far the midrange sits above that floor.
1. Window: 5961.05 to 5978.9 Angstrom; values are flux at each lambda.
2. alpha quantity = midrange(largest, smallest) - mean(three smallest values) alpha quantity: 0.25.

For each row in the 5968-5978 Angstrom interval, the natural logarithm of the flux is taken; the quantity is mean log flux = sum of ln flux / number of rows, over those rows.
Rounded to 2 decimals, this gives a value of 4.16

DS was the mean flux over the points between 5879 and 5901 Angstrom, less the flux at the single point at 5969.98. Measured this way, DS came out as -2.3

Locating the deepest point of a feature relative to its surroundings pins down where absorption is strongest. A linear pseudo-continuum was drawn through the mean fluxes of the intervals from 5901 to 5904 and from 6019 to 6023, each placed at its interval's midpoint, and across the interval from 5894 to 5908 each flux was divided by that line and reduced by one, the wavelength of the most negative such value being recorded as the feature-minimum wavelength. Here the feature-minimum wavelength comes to 5896.21 Angstrom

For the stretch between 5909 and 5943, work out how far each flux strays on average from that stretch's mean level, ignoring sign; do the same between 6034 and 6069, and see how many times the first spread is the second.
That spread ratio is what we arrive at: 1.11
